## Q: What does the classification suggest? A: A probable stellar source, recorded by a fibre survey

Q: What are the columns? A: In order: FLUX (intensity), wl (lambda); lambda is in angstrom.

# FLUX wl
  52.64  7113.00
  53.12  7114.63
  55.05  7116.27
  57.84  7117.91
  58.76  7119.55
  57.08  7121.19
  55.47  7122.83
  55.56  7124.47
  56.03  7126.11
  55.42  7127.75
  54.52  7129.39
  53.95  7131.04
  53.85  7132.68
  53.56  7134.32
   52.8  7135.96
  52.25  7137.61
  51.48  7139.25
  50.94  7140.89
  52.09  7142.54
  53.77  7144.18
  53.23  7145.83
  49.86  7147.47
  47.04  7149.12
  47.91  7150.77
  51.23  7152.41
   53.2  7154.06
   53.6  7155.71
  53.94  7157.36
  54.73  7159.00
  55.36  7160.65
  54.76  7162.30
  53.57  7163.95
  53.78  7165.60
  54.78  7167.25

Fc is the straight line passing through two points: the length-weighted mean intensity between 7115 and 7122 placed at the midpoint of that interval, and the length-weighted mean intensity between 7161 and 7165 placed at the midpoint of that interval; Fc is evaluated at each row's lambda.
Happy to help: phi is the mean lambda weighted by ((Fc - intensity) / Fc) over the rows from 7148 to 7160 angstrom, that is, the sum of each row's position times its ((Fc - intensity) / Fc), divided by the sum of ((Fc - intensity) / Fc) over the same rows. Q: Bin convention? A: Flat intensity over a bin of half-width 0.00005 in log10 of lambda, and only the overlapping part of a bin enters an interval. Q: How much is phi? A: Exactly 7151.0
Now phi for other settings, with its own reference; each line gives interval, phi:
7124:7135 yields 7130.8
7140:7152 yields 7146.9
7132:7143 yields 7138.3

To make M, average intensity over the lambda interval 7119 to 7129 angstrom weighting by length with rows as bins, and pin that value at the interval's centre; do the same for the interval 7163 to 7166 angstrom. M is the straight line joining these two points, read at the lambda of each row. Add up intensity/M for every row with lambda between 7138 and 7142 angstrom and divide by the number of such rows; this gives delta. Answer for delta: 0.93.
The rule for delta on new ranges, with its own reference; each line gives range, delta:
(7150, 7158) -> 0.96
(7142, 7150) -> 0.93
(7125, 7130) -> 0.99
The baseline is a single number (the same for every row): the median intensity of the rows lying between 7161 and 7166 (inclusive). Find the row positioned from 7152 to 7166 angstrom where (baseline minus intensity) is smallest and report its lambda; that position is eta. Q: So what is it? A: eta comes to 7160.65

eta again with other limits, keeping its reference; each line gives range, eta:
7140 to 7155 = 7144.18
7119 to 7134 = 7119.55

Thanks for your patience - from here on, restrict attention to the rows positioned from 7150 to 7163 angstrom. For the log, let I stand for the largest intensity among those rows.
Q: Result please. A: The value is 55.36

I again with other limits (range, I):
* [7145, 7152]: 53.23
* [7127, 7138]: 55.42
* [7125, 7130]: 56.03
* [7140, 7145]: 53.77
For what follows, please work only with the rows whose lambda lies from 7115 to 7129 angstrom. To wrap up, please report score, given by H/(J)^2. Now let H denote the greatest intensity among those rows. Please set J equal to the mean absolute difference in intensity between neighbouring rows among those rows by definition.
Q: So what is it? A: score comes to 43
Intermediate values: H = 58.76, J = 1.2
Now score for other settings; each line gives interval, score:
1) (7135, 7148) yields 36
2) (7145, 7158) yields 15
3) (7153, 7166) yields 157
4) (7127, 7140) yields 175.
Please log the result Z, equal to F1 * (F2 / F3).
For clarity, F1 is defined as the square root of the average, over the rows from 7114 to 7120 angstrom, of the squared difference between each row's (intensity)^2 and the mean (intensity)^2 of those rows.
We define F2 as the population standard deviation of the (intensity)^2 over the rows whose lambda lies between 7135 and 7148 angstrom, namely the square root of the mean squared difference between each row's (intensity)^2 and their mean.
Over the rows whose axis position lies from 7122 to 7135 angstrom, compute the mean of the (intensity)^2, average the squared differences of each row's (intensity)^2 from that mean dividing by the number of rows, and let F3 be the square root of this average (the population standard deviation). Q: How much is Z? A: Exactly 321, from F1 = 251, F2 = 123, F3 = 96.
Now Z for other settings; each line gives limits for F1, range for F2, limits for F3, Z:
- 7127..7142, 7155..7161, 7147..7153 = 68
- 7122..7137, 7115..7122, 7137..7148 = 137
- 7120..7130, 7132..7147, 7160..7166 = 112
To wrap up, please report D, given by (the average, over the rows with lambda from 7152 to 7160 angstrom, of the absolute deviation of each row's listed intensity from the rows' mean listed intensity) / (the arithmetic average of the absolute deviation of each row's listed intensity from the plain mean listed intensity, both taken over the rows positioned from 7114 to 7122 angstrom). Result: 0.5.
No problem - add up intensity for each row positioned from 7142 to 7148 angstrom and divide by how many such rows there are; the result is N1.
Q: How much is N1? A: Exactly 52.2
